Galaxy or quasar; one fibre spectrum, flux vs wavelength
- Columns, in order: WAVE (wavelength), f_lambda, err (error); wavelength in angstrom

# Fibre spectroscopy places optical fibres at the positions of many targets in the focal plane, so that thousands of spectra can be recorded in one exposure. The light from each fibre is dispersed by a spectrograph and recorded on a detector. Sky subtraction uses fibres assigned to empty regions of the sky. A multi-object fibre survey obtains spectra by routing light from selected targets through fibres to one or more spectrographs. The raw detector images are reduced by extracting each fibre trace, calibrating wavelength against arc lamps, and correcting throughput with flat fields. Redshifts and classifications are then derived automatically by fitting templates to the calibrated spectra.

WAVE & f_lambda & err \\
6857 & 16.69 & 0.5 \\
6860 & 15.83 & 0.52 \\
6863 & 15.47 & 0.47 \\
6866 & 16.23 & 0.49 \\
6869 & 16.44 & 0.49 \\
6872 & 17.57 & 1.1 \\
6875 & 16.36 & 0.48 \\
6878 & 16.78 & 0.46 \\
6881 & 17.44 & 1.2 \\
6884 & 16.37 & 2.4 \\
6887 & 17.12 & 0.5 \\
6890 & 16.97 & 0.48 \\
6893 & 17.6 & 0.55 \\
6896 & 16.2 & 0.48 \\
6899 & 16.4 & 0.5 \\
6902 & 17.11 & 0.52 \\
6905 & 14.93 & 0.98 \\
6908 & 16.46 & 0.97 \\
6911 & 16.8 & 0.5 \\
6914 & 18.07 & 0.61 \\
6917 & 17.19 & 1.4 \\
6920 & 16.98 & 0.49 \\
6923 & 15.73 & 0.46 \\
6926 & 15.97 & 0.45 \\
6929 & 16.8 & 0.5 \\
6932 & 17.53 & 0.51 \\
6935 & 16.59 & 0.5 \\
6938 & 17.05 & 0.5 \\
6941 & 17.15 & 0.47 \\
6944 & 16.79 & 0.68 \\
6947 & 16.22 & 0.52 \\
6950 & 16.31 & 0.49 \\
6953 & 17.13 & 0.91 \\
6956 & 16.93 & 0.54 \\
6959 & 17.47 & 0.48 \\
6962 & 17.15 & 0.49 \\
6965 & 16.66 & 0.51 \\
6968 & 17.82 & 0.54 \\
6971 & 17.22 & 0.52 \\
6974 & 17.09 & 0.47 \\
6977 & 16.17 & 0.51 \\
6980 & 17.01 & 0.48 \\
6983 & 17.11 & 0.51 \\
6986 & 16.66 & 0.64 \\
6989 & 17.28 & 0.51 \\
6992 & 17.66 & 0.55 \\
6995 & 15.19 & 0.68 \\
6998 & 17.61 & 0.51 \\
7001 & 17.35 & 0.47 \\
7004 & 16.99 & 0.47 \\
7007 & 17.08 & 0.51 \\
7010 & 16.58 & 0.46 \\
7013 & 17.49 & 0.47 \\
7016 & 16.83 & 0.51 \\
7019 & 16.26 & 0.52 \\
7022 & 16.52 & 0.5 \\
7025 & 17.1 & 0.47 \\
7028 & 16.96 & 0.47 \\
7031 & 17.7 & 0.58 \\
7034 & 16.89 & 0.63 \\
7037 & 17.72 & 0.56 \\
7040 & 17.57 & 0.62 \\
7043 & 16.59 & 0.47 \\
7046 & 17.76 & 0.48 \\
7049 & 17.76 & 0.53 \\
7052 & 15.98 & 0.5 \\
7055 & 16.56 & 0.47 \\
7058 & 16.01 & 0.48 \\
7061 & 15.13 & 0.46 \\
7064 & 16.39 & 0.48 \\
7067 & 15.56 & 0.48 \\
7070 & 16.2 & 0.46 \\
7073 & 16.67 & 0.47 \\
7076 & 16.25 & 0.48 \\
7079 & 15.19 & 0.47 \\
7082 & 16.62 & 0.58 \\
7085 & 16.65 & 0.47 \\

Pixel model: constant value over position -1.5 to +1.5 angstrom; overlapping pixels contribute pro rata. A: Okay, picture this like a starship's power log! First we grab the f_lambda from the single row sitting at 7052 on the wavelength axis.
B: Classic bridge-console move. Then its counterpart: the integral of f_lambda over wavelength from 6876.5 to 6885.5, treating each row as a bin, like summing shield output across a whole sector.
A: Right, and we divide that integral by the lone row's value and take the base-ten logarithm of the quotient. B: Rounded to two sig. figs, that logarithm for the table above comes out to 0.98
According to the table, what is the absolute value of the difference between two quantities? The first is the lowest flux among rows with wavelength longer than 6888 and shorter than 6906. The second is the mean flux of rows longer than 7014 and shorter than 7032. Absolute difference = 2.0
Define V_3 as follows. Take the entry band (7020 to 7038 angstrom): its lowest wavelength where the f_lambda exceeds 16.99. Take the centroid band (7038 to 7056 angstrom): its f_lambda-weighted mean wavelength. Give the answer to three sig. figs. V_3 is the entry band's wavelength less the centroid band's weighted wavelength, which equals -22.4 angstrom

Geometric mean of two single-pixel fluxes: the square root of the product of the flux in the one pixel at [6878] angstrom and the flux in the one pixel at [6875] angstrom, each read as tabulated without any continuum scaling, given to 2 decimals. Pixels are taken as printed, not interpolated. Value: 16.57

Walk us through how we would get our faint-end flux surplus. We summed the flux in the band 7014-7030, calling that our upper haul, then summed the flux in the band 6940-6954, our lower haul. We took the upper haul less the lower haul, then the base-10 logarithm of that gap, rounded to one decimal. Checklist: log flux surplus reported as -1.2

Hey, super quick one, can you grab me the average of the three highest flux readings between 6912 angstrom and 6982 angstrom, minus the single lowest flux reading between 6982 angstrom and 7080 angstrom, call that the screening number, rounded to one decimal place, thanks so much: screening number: 2.7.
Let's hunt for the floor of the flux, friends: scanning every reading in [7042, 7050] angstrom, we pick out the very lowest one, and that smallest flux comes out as 16.59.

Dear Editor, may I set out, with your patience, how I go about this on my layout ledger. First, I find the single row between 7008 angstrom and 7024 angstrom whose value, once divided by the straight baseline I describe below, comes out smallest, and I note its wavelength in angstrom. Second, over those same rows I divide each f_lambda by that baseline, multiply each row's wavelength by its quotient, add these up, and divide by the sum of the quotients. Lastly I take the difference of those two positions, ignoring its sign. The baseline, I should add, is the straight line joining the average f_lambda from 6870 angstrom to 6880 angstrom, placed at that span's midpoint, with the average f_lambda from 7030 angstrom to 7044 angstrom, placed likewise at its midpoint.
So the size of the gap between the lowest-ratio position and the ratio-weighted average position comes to 3.1 angstrom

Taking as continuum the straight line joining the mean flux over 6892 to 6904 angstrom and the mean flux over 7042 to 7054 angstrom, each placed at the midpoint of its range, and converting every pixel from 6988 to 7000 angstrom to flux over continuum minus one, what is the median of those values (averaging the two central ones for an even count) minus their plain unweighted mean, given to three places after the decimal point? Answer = 0.030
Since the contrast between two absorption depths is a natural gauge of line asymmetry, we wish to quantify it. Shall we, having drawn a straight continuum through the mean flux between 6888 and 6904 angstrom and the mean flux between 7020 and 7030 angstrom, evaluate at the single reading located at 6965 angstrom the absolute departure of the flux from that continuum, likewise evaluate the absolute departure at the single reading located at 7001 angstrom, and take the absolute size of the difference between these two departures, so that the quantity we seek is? 0.3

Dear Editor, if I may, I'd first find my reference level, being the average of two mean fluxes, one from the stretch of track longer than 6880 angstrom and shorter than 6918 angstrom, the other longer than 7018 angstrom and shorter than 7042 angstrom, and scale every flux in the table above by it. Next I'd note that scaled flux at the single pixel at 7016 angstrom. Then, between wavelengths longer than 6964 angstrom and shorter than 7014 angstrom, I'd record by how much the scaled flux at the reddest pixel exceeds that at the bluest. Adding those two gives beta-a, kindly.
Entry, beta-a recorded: 1.042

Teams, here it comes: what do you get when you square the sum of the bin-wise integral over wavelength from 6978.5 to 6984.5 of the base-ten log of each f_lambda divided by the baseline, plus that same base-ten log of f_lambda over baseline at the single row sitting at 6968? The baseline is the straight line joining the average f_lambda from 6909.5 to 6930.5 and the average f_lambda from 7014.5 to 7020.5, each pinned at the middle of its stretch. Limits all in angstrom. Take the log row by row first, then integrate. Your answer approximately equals 0.0089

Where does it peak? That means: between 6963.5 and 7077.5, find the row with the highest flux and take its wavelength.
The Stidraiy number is 6968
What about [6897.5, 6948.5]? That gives 6914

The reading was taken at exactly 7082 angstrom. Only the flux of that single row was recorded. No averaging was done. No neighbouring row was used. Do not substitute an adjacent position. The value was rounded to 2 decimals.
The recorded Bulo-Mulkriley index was 16.62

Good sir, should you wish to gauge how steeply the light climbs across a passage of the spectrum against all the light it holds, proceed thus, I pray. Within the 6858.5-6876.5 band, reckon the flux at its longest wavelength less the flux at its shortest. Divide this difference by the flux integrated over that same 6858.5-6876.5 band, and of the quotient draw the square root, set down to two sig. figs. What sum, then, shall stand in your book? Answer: 0.042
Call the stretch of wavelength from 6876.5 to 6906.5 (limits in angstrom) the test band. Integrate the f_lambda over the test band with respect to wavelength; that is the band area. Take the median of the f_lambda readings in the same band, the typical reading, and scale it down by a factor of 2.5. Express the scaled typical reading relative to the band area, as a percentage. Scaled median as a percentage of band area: 1.35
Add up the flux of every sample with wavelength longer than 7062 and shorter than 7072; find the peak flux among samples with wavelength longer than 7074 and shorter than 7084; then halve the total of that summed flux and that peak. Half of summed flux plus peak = 32.4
